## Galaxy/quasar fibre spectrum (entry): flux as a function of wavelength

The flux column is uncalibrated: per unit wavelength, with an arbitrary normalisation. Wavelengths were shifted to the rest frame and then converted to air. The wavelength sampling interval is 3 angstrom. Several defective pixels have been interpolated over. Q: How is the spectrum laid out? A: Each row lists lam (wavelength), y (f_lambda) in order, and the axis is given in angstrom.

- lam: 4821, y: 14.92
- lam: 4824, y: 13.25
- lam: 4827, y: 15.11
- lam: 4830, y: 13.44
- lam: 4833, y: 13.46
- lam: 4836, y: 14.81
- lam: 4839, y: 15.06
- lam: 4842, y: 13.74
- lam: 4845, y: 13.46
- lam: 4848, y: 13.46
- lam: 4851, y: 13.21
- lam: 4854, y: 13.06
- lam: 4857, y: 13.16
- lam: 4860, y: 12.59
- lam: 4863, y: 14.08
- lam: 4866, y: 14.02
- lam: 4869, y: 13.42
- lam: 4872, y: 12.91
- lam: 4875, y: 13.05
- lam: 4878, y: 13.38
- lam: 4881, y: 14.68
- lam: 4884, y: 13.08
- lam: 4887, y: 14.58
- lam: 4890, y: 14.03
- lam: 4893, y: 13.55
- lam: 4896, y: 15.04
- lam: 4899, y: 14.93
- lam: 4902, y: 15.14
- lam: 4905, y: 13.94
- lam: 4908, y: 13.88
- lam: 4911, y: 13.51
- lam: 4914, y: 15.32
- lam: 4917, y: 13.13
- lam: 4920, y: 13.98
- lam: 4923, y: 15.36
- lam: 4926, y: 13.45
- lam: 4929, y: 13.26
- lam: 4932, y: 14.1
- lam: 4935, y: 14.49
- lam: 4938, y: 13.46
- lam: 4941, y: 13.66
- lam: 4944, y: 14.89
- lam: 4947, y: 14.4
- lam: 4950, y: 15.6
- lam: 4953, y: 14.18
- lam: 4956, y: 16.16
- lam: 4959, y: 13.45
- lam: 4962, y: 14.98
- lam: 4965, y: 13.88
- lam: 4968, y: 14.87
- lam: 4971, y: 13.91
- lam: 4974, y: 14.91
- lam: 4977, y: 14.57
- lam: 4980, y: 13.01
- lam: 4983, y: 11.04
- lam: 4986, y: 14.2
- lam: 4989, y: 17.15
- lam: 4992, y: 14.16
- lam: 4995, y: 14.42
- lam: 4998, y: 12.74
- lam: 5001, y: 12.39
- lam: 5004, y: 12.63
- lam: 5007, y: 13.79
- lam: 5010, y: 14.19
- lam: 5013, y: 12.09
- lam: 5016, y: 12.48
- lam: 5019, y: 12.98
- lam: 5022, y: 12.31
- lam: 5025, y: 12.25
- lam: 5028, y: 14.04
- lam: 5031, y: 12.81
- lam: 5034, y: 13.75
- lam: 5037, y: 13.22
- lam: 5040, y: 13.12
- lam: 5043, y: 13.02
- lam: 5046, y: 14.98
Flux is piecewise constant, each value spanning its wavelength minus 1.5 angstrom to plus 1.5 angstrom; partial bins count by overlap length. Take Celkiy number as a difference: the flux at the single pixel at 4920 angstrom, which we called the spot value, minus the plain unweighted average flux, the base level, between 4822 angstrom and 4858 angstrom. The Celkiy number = 0.2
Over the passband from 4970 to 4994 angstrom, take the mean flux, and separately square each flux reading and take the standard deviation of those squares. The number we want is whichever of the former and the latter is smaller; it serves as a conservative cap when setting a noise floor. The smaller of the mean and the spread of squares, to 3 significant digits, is 14.1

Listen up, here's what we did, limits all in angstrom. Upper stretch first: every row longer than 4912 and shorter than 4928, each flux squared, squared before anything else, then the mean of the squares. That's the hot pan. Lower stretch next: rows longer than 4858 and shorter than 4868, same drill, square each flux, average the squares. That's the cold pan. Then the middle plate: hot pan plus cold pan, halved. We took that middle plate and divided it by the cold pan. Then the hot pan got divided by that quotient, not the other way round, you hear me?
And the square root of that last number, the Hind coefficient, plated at 13.9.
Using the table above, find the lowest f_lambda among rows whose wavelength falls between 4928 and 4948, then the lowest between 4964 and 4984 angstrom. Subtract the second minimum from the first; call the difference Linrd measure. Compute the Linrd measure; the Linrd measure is 2.2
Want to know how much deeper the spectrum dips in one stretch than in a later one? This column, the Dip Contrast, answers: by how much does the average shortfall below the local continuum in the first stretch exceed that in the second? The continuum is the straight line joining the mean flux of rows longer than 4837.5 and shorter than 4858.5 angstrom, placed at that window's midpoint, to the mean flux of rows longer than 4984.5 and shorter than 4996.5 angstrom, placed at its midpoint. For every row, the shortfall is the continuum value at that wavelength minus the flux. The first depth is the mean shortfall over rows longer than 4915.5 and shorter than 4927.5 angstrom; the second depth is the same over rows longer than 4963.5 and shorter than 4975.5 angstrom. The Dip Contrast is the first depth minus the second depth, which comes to -0.1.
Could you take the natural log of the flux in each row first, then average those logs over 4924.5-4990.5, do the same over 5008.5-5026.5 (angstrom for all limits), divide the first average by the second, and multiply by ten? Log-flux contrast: 10.4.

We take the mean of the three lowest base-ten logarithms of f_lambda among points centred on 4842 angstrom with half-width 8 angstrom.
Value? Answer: 1.13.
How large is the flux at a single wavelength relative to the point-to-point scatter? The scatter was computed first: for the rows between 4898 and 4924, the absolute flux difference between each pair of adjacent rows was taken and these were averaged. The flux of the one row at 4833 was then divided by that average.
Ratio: 13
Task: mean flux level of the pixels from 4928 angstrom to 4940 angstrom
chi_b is 13.8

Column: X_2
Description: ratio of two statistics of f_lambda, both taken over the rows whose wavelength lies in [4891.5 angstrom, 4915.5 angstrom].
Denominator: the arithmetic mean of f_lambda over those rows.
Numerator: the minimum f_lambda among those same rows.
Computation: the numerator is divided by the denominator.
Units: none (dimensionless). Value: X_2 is 0.937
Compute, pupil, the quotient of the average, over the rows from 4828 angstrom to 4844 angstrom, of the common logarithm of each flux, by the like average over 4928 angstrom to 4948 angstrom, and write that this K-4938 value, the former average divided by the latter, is 1.00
